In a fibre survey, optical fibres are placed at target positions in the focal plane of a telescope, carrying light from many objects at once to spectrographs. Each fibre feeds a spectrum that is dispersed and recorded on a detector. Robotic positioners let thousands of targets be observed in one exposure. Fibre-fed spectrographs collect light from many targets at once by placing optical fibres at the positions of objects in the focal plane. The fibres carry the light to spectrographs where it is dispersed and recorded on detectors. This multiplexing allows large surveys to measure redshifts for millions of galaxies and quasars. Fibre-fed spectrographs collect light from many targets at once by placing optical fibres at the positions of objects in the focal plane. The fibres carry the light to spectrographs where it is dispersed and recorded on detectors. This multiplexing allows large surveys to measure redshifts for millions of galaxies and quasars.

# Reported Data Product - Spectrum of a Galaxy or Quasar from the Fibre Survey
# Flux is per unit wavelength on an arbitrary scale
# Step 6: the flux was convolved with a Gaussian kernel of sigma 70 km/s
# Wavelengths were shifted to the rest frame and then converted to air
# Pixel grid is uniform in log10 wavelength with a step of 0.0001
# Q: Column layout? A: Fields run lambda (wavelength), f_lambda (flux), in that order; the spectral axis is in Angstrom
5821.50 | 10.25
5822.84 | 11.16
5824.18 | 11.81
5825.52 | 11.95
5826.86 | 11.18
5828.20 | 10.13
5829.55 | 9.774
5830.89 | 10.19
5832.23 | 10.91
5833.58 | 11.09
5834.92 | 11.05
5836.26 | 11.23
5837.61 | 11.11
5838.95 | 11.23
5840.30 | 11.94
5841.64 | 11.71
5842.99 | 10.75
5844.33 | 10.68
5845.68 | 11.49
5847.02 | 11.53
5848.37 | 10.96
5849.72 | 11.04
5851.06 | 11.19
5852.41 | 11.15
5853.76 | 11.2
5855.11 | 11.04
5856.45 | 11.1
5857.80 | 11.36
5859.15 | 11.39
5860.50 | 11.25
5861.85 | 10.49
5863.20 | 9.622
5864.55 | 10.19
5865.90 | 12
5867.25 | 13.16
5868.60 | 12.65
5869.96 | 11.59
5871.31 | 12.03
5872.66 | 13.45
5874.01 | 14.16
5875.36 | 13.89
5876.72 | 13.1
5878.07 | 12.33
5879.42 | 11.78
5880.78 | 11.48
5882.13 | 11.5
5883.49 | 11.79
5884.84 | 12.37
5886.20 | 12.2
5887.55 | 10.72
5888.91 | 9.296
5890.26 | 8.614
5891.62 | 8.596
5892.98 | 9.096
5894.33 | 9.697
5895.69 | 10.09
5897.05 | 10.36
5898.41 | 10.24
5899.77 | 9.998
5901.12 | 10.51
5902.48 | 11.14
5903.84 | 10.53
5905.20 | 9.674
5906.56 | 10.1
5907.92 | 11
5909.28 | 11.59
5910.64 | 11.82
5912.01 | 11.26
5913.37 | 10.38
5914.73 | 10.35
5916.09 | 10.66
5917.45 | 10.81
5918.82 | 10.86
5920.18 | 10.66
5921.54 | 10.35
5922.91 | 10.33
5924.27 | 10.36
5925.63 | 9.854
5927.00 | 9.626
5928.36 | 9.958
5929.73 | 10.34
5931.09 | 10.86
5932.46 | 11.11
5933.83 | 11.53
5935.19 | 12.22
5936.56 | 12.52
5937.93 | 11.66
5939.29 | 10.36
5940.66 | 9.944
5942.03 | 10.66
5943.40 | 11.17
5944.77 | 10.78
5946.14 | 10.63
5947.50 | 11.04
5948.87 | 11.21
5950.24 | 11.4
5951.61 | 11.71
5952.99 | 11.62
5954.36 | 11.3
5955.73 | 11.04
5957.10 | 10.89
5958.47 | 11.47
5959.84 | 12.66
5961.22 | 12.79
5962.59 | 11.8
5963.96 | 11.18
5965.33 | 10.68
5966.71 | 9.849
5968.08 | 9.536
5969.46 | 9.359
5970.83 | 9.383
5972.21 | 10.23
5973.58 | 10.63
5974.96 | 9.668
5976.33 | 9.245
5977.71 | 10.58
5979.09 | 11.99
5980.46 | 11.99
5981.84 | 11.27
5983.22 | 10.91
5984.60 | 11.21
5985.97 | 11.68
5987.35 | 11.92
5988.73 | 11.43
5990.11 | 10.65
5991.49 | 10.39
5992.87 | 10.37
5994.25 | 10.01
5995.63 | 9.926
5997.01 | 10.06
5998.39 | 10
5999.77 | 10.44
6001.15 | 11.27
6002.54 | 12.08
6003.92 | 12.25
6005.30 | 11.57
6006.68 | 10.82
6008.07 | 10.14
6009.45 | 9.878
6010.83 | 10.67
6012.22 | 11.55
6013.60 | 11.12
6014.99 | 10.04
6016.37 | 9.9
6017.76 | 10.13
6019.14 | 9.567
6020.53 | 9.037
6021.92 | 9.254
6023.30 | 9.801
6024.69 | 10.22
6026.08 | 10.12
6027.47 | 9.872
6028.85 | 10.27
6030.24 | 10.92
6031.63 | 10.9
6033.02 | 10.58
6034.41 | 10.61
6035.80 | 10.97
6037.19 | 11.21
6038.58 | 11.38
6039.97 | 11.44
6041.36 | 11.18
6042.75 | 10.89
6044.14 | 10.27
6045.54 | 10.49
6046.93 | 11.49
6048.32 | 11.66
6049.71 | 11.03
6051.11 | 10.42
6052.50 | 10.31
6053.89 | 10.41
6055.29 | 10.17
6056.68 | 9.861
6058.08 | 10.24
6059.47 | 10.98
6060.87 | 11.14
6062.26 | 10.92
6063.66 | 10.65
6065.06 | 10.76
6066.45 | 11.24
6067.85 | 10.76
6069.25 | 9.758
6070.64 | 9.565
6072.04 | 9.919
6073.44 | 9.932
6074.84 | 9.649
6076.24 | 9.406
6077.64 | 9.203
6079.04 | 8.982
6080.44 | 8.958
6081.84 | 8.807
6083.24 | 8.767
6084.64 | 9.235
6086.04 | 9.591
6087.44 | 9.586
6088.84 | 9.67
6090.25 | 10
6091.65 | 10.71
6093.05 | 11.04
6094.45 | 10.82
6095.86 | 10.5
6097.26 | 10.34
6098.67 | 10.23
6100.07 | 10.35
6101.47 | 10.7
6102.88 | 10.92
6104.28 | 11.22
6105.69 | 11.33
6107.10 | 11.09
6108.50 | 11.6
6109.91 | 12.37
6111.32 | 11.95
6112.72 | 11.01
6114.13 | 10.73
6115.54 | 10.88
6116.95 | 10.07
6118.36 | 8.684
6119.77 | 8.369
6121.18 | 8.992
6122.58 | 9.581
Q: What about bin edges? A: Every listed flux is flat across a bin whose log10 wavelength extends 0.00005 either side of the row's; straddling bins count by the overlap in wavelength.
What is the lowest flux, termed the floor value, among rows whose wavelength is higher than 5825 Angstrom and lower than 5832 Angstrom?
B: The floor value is 9.774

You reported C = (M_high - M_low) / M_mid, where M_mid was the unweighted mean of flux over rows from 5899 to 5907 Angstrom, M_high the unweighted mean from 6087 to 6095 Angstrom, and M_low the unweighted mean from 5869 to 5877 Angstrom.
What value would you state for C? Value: -0.26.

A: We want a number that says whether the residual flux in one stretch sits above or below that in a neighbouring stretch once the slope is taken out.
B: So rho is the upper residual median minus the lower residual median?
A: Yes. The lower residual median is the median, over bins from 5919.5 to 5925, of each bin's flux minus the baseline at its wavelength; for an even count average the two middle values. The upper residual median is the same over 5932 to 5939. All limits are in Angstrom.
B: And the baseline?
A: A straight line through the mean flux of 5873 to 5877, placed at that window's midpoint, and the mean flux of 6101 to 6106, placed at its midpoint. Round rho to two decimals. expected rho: 1.48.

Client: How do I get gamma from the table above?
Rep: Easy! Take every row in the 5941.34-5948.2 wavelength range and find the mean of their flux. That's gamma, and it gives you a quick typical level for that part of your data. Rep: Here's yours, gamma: 10.9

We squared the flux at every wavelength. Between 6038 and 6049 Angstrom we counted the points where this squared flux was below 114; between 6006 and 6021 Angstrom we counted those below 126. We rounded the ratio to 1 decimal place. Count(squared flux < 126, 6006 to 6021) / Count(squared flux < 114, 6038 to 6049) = 5.0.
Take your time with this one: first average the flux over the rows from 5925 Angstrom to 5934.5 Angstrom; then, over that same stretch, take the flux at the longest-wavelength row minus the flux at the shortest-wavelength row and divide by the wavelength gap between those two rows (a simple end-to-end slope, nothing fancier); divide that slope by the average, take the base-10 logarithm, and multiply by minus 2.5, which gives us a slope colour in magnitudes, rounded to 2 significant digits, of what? 4.3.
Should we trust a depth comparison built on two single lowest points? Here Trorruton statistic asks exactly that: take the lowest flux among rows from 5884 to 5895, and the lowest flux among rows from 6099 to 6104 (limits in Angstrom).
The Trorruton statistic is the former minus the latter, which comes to -1.8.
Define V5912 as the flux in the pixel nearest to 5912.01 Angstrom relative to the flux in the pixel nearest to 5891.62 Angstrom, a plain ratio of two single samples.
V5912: 1.31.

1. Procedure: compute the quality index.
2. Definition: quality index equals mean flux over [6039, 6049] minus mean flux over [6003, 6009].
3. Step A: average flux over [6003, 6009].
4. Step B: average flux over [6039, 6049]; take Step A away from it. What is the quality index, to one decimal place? -0.1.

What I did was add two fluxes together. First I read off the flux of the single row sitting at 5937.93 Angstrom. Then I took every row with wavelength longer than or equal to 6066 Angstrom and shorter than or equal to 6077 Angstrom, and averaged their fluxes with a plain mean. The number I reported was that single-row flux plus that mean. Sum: 21.7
